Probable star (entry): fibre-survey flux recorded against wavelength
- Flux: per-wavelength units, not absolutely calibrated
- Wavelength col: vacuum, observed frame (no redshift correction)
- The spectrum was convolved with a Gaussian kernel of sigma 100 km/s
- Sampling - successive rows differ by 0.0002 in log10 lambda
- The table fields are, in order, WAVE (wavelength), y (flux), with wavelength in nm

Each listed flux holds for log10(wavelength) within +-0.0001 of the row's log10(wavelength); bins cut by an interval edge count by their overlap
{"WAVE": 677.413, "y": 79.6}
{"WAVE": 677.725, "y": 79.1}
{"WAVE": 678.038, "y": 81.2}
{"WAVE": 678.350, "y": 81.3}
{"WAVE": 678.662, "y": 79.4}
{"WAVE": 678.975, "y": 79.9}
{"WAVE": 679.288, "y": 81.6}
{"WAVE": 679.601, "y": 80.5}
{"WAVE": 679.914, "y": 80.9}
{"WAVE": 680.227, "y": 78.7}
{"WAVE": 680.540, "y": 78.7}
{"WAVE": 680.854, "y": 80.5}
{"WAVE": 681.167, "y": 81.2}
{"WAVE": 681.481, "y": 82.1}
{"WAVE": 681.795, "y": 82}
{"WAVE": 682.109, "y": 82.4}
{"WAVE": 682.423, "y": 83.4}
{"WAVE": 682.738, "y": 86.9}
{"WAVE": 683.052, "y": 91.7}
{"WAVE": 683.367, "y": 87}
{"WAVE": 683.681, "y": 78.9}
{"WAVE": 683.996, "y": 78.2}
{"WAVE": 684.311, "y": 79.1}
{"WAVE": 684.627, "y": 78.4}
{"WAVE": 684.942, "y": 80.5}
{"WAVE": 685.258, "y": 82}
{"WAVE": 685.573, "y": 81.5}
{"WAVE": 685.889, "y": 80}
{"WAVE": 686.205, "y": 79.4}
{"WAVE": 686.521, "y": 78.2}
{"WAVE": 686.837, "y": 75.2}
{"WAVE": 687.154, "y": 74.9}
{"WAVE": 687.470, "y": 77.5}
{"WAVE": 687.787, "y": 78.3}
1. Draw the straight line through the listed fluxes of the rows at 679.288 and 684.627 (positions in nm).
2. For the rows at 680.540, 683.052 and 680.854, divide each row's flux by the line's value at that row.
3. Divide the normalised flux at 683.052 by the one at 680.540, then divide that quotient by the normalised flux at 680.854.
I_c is 1.19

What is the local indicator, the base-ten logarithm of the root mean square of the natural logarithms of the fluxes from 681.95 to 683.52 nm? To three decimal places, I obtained 0.649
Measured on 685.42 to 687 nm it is 0.640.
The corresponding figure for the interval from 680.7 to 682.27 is 0.644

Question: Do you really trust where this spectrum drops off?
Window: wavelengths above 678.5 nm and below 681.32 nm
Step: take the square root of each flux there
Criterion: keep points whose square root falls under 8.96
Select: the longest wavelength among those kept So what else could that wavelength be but 680.540 nm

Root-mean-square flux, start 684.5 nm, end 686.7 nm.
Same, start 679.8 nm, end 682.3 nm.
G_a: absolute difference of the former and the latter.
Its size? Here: 0.8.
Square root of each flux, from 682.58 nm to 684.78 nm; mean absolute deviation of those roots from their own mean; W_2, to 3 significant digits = 0.264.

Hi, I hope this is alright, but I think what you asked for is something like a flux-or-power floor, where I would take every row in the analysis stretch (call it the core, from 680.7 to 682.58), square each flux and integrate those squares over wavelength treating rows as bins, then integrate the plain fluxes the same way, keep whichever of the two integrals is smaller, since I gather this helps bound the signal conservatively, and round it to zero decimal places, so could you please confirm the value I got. 154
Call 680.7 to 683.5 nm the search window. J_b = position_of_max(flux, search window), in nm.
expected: 683.052 nm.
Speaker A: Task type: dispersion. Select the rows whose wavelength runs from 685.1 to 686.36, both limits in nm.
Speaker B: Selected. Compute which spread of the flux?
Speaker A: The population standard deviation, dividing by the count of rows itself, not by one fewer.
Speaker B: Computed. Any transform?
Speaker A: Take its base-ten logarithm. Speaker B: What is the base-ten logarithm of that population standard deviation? 0.03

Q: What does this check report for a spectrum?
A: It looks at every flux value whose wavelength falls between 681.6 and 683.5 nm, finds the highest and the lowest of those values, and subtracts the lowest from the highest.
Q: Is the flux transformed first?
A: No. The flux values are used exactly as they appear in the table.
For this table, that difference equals 9.7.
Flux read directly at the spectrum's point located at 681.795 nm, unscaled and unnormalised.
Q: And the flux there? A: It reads 82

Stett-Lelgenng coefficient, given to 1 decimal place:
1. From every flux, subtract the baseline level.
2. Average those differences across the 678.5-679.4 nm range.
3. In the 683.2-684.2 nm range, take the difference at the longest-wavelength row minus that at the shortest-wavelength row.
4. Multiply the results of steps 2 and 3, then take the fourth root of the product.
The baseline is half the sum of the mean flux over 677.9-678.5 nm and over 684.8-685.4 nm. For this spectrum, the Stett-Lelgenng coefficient 1.7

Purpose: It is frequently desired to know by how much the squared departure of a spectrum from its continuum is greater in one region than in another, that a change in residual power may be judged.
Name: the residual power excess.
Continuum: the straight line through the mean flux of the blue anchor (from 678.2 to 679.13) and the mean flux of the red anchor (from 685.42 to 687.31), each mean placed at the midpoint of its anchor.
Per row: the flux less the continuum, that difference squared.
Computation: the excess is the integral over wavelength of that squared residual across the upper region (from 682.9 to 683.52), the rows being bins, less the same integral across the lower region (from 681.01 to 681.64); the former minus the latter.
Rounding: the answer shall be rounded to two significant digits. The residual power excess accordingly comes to 67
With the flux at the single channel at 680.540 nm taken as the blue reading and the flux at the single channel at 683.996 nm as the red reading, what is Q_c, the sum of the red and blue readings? 157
